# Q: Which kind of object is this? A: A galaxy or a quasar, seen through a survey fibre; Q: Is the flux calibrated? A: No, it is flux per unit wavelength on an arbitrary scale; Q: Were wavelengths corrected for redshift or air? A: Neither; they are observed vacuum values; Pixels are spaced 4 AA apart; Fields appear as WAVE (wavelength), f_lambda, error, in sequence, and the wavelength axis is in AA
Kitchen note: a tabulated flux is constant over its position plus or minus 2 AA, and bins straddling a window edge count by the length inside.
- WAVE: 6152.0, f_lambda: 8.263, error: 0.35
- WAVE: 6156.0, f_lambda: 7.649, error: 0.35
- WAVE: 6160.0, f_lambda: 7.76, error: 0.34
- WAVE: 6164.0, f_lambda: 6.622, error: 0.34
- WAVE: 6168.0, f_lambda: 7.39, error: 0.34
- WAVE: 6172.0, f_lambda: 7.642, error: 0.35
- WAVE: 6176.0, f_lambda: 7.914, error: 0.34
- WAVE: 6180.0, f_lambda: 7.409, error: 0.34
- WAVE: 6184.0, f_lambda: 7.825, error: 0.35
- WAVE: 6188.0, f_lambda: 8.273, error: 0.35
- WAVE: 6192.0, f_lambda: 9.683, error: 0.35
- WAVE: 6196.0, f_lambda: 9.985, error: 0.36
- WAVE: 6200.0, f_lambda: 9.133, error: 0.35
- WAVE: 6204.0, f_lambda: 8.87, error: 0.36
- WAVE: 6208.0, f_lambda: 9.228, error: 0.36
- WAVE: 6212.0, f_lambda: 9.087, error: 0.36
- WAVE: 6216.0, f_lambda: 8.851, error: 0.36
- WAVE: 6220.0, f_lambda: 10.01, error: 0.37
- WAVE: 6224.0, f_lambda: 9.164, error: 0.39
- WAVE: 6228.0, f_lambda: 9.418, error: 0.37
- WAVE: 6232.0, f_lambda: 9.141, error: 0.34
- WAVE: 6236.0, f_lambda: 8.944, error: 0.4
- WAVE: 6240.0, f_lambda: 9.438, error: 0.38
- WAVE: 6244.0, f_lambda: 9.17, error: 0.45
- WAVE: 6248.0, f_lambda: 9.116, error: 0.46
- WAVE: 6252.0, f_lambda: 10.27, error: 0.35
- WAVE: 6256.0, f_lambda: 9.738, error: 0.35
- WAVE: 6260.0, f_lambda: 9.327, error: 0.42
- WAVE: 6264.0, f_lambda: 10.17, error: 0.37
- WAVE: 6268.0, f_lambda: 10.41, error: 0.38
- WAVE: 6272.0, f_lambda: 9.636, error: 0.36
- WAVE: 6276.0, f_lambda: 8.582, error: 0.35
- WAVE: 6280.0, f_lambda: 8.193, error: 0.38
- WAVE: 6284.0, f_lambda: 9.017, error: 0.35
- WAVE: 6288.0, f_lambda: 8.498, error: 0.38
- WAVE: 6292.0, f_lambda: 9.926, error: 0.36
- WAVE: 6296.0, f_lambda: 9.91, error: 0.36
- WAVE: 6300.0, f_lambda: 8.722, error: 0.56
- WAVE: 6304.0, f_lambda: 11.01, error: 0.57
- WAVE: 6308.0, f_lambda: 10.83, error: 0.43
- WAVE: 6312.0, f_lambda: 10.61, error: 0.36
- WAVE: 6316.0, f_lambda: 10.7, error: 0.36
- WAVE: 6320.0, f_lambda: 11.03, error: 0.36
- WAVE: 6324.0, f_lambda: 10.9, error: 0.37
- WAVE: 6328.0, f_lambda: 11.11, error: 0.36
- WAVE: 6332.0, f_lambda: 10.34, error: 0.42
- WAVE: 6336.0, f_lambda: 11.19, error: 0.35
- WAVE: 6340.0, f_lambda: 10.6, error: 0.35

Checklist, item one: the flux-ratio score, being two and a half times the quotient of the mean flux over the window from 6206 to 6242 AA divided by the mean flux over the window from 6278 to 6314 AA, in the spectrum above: 2.40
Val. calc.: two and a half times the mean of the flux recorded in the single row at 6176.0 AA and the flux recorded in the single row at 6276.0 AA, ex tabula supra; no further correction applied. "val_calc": 20.6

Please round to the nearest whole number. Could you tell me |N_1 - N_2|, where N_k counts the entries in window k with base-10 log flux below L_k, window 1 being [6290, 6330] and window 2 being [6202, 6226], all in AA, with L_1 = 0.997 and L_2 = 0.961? 0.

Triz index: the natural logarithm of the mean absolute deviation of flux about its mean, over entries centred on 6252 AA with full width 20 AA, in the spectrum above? -1.0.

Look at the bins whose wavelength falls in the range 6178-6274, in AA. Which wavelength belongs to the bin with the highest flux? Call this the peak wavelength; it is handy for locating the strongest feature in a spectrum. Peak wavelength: 6268.0 AA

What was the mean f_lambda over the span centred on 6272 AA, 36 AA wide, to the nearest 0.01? 9.29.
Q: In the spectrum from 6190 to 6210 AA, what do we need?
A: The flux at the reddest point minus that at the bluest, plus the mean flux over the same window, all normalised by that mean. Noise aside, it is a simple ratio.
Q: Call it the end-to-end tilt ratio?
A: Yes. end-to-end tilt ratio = 0.95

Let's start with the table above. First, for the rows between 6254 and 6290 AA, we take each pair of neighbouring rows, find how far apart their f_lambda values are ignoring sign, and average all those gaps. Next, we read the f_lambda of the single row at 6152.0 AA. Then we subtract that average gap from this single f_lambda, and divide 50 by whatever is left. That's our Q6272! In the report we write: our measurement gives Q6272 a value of 6.55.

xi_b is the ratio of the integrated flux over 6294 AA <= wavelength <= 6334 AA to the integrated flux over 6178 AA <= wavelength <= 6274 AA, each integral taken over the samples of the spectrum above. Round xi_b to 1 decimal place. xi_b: 0.5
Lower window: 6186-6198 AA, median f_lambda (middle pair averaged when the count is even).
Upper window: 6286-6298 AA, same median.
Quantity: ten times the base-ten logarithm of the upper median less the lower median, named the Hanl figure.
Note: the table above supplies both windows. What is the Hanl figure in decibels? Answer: -6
